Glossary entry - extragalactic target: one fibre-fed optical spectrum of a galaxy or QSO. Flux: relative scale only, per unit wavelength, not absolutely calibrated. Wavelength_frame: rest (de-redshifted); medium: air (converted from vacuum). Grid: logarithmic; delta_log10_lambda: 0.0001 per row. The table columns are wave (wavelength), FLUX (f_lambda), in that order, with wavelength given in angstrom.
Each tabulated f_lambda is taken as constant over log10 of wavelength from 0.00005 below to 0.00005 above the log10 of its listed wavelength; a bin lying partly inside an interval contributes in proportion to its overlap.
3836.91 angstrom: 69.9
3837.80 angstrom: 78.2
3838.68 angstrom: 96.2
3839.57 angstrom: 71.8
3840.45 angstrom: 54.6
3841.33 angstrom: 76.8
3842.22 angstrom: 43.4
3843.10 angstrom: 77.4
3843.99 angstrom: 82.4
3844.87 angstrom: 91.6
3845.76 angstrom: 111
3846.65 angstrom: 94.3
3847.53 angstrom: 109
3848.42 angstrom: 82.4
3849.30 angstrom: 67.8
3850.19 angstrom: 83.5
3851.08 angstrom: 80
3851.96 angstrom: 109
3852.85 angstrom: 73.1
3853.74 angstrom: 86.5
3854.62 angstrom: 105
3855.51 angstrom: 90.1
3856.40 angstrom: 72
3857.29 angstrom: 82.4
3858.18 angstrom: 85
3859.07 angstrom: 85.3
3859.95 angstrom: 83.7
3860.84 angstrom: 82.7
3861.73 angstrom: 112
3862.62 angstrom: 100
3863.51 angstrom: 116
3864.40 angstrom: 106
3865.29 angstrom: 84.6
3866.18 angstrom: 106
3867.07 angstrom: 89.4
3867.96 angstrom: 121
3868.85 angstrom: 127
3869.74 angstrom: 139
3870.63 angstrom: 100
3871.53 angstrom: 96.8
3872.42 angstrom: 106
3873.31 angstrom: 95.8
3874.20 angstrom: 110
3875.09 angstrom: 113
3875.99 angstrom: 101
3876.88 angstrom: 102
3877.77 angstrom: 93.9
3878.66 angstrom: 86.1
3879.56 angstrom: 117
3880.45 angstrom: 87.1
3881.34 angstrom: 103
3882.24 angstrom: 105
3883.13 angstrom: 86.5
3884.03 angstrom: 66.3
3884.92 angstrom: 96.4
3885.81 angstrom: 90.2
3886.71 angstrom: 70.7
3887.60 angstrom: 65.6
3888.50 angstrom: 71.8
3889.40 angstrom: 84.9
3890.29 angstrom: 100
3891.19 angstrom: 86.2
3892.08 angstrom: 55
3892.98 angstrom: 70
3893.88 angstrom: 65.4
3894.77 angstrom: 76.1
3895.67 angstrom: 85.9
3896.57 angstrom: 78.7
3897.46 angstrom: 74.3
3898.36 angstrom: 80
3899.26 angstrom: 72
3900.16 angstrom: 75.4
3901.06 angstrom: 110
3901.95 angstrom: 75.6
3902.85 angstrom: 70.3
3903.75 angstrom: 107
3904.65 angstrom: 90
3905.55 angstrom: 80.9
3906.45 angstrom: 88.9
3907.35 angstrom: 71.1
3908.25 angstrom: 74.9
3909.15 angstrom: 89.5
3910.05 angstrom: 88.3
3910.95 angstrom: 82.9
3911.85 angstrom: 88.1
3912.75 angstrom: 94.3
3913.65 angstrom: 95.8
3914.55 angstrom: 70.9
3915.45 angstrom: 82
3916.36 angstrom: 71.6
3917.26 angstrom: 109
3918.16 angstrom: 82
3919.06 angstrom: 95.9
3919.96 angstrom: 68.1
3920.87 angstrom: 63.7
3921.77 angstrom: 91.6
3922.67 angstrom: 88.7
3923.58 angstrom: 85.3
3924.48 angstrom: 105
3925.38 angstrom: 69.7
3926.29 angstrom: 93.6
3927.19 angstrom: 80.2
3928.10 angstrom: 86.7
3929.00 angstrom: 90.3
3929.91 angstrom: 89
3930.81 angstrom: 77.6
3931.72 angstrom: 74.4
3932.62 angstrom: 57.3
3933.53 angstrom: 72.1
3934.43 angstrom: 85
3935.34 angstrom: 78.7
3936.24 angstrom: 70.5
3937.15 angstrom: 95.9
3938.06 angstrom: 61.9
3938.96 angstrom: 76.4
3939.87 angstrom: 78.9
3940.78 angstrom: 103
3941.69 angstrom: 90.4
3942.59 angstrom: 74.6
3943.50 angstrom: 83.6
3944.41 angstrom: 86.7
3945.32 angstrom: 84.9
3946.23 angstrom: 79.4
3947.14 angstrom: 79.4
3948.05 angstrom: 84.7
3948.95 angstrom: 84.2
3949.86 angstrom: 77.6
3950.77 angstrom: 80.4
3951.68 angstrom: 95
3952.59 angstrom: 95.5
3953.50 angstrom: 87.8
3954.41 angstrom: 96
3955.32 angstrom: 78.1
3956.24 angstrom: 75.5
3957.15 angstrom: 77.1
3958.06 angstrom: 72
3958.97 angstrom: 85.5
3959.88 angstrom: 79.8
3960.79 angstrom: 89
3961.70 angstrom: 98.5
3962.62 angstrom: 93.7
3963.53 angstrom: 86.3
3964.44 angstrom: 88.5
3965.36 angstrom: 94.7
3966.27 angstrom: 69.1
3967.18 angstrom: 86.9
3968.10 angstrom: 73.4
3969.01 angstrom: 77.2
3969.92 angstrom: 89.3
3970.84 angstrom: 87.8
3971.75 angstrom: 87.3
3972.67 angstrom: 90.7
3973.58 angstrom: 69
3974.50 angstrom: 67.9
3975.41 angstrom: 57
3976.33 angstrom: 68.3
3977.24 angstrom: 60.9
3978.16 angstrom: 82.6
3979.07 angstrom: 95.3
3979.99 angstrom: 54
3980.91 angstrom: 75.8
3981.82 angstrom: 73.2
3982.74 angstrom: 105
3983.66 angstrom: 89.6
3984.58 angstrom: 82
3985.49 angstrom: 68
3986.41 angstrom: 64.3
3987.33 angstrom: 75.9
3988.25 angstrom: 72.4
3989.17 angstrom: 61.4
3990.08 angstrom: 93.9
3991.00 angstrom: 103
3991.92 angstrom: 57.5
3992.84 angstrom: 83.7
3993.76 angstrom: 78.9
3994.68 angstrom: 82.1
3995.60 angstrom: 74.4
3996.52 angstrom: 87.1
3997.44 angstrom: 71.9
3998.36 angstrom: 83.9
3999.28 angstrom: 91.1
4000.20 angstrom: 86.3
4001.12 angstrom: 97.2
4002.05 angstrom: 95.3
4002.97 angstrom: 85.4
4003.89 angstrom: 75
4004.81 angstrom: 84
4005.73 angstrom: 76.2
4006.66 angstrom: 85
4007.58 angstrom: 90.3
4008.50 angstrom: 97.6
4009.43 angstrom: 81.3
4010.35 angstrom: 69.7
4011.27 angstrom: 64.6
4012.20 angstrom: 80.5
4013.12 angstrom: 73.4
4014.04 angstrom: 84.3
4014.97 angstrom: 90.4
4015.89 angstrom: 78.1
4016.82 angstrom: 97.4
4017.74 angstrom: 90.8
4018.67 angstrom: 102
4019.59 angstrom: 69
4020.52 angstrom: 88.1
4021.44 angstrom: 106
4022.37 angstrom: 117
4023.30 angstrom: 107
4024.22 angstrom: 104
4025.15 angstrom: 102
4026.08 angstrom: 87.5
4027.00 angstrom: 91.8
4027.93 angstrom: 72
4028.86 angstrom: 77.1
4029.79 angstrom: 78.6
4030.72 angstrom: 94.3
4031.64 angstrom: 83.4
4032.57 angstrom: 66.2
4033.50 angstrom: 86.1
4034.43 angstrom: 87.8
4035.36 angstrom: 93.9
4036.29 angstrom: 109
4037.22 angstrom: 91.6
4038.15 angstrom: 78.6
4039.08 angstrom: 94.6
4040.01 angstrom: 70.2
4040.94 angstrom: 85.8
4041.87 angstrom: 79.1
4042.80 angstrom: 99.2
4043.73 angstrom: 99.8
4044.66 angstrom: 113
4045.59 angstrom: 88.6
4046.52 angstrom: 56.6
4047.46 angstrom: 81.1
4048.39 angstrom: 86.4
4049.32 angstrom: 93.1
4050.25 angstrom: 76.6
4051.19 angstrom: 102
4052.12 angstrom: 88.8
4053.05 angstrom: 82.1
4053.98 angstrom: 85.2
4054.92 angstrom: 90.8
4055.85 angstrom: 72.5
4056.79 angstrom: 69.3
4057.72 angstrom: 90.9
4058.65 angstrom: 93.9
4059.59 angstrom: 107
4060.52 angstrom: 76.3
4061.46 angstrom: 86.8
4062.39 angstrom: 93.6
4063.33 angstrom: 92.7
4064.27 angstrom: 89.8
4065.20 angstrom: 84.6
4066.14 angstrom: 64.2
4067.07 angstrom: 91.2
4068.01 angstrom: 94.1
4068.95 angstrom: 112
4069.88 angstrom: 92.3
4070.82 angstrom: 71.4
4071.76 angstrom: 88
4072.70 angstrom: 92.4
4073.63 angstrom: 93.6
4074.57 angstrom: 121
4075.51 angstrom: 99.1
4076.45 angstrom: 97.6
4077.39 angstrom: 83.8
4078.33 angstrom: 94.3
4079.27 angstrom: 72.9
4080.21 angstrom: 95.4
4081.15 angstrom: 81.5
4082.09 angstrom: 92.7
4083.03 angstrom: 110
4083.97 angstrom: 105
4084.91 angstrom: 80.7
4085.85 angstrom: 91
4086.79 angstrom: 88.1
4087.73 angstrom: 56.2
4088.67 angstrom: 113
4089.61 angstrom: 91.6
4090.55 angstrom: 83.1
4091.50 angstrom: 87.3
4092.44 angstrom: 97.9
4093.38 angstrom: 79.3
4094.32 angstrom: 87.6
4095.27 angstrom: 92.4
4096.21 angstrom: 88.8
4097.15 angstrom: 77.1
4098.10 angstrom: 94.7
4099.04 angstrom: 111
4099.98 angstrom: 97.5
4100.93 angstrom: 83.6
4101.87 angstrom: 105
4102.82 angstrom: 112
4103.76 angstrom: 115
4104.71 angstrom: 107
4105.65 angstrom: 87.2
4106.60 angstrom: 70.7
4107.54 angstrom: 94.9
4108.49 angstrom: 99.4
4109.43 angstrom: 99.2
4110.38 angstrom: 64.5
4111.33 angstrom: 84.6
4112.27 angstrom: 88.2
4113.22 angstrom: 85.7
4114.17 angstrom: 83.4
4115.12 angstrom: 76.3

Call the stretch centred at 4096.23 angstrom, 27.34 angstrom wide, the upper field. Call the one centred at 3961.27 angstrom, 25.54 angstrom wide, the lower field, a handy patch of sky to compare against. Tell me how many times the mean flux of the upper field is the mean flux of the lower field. 1.10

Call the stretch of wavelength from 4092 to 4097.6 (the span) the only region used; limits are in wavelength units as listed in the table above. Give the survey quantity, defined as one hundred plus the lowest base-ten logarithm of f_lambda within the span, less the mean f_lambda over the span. 15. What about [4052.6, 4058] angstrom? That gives 20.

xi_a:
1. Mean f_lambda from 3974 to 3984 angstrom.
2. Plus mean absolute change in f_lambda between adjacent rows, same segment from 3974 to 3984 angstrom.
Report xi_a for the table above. 93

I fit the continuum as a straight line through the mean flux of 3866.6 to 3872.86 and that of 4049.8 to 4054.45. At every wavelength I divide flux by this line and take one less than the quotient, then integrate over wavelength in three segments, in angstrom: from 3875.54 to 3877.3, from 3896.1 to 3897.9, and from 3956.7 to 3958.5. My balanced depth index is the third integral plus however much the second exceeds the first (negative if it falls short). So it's -0.83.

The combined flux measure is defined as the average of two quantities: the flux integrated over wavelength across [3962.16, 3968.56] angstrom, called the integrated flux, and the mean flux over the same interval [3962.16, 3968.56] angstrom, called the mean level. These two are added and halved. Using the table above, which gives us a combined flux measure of 313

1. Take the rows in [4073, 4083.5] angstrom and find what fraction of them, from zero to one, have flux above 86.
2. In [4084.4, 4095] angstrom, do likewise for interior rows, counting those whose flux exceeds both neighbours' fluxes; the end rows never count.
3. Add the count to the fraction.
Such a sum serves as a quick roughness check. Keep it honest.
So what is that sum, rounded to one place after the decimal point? 3.7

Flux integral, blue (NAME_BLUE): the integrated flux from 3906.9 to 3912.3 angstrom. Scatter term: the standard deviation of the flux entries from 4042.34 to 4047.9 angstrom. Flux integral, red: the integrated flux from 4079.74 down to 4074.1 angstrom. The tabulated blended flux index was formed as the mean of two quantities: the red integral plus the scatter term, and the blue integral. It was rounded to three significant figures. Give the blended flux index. 499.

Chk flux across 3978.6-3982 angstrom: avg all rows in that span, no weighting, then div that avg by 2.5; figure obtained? 30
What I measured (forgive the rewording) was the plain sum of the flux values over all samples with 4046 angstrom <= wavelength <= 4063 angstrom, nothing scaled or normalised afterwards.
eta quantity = 1533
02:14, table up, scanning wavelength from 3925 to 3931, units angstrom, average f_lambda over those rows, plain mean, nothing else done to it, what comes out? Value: 84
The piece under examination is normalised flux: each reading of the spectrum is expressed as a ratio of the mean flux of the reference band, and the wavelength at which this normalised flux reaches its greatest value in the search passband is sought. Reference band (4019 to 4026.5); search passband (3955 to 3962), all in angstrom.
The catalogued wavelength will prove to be 3961.70 angstrom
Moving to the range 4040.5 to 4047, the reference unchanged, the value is 4044.66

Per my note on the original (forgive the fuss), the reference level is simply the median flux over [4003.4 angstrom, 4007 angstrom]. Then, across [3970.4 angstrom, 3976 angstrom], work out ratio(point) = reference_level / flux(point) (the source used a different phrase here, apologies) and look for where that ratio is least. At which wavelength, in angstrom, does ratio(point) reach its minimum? 3972.67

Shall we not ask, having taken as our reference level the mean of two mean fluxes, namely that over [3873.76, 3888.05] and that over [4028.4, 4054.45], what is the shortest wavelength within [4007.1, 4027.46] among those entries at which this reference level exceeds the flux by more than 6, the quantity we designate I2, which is 4009.43 angstrom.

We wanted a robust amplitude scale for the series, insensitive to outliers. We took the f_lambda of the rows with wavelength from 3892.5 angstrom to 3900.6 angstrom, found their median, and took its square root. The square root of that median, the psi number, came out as 8.7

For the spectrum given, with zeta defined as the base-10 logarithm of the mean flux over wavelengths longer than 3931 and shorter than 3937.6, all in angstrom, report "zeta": 1.88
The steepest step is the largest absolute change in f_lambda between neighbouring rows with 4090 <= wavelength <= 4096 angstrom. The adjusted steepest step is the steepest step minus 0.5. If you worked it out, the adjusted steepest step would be 18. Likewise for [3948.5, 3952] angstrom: 14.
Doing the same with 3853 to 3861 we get 18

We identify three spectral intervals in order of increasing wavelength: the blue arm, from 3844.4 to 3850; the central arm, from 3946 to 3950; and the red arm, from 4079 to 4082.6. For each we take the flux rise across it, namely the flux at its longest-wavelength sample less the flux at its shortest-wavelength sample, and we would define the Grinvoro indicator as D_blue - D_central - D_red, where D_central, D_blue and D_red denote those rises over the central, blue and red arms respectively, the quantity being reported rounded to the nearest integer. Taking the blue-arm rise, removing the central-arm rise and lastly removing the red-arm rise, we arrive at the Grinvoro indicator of -42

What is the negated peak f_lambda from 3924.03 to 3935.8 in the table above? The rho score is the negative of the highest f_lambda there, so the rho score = -105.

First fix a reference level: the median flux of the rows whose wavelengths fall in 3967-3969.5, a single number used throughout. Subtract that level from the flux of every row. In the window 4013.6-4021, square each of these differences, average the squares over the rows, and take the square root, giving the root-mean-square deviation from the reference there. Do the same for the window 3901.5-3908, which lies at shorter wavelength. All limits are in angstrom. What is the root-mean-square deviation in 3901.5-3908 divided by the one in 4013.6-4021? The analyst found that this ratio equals 1.0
